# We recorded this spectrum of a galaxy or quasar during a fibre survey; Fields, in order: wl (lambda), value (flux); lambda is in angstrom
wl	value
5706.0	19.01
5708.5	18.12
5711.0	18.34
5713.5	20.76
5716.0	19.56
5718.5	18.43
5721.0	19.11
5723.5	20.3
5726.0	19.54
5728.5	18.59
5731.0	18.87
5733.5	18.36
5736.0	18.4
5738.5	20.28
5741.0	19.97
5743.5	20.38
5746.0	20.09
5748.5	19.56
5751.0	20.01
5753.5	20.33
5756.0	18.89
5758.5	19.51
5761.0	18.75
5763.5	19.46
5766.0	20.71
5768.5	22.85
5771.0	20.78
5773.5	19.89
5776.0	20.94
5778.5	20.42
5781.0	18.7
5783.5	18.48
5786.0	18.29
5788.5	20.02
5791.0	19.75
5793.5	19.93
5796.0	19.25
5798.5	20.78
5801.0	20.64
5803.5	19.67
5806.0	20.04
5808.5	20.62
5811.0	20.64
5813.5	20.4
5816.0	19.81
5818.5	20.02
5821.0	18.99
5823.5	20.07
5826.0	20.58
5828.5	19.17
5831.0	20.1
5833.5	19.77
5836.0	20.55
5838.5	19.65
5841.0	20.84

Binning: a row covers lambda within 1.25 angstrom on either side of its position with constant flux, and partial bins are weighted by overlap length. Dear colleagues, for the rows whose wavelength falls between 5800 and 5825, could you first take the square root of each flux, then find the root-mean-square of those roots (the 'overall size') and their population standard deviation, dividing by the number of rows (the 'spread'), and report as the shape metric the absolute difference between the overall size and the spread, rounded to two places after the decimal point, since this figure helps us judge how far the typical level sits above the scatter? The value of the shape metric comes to 4.43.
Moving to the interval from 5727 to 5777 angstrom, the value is 4.34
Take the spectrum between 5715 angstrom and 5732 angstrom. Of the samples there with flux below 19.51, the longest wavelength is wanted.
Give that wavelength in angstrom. 5731.0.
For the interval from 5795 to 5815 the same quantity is 5796.0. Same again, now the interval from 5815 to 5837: 5828.5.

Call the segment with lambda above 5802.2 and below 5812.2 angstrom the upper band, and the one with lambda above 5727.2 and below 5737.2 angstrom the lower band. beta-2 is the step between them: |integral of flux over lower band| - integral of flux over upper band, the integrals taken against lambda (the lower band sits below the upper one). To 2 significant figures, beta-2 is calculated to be -17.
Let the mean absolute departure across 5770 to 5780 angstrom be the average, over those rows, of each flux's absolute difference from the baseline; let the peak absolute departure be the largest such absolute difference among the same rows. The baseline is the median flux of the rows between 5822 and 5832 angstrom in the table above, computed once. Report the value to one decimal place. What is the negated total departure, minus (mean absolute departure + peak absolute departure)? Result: -1.4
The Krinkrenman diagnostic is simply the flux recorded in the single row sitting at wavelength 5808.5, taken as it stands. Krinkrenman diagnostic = 20.62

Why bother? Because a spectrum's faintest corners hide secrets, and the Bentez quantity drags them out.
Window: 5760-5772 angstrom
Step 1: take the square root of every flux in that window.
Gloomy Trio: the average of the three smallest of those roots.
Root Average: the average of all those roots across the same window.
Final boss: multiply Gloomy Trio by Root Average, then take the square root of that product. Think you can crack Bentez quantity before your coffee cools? 4.48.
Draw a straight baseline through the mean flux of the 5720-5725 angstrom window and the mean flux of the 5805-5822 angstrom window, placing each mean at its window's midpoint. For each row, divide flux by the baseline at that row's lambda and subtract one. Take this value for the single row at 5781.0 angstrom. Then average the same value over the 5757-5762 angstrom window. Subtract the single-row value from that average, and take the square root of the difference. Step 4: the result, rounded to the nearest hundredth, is 0.16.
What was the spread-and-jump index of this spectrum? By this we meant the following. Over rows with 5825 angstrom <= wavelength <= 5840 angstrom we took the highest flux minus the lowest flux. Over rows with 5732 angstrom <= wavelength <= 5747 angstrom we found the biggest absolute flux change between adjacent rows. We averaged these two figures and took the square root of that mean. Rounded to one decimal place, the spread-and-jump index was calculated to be 1.3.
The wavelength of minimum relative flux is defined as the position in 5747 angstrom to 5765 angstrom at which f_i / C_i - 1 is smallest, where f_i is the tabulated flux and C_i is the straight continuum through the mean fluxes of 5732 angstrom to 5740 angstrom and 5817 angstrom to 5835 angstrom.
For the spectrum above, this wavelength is 5761.0 angstrom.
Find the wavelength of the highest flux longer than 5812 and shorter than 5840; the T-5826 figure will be 5826.0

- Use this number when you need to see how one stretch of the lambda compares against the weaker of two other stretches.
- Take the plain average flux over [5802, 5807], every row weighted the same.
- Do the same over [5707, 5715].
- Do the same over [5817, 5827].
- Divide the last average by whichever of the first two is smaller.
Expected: 1.04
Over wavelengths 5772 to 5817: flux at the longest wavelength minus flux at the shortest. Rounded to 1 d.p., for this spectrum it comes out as -0.1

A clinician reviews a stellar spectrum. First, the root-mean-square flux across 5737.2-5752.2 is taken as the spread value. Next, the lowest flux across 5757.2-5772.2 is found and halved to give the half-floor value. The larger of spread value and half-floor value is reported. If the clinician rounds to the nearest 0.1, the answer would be 20.1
